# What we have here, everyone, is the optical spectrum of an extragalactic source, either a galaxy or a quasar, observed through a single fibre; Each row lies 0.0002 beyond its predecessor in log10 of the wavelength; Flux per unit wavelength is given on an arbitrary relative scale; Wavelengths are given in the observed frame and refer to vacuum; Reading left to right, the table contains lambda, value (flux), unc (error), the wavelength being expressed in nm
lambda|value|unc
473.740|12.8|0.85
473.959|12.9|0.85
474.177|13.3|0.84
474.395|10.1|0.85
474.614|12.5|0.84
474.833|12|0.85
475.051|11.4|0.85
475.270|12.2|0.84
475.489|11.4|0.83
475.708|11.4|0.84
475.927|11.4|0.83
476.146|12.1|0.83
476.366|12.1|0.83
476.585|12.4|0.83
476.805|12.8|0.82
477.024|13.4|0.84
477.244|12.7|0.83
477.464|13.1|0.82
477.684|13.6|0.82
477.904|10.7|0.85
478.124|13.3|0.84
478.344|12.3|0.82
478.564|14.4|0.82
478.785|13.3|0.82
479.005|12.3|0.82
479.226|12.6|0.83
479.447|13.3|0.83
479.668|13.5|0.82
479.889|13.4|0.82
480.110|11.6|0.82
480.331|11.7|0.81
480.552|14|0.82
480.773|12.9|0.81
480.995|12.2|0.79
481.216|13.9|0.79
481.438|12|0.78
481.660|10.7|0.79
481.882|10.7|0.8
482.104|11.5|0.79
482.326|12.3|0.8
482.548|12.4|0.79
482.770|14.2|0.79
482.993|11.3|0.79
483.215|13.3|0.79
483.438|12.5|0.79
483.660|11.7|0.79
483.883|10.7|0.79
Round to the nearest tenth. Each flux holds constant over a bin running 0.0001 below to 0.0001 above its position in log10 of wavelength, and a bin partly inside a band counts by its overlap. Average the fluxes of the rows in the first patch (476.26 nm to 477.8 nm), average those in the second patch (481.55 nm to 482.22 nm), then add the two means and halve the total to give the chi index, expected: 11.9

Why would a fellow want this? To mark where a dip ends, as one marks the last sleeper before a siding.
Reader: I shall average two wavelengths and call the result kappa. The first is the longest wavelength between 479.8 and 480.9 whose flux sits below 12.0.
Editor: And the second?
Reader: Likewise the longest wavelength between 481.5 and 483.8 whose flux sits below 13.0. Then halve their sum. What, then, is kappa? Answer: 482.00 nm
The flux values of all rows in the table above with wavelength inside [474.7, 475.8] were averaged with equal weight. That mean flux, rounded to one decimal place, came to 11.7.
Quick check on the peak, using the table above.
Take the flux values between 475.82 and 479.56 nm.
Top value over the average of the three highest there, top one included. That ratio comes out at 1.04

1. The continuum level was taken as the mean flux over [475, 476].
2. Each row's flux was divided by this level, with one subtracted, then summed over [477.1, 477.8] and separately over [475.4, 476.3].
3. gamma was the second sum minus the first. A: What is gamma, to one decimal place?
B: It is -0.4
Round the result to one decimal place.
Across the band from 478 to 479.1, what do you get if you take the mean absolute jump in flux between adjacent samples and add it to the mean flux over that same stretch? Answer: 14.4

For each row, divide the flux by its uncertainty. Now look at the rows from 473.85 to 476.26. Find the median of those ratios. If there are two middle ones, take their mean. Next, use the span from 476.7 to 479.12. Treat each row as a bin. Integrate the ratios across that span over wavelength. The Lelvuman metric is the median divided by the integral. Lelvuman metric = 0.374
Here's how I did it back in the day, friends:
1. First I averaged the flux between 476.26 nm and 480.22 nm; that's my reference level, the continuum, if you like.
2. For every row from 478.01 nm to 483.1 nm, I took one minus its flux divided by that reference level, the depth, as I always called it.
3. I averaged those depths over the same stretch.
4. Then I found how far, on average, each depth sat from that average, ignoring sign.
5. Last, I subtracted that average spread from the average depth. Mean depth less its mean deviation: -0.05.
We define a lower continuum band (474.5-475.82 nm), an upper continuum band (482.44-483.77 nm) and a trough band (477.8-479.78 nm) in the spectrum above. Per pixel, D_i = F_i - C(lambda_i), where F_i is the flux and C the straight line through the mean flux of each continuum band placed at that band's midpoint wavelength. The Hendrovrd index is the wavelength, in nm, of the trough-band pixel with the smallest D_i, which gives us 477.904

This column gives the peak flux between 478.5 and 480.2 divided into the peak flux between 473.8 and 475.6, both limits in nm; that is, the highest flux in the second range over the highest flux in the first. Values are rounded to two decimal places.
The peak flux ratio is 0.92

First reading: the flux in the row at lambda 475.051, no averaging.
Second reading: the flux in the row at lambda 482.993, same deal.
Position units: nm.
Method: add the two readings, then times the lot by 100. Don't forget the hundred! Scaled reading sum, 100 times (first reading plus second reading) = 2270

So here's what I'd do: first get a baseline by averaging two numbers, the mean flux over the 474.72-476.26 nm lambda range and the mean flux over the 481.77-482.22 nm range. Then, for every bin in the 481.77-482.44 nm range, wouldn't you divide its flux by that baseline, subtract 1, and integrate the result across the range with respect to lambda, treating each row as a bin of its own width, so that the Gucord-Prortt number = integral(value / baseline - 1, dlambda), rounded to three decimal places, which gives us 0.006 nm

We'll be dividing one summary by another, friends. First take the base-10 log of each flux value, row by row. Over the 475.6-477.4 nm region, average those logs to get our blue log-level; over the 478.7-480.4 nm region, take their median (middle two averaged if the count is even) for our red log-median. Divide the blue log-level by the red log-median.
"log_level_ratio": 0.98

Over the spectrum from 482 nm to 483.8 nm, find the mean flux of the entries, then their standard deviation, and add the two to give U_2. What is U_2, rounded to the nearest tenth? 13.3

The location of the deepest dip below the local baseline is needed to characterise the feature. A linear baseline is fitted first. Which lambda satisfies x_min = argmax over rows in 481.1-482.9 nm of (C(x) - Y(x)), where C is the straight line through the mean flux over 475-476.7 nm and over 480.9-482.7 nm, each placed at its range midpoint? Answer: 481.882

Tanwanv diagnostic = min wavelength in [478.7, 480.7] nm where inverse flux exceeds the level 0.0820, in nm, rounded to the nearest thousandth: 480.110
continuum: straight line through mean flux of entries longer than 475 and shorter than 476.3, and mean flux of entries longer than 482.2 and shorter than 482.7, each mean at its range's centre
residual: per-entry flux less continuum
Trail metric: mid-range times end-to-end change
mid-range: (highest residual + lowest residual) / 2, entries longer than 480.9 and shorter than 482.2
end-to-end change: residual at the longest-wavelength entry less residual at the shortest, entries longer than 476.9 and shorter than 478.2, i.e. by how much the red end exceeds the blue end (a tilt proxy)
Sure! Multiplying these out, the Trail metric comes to 0.0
